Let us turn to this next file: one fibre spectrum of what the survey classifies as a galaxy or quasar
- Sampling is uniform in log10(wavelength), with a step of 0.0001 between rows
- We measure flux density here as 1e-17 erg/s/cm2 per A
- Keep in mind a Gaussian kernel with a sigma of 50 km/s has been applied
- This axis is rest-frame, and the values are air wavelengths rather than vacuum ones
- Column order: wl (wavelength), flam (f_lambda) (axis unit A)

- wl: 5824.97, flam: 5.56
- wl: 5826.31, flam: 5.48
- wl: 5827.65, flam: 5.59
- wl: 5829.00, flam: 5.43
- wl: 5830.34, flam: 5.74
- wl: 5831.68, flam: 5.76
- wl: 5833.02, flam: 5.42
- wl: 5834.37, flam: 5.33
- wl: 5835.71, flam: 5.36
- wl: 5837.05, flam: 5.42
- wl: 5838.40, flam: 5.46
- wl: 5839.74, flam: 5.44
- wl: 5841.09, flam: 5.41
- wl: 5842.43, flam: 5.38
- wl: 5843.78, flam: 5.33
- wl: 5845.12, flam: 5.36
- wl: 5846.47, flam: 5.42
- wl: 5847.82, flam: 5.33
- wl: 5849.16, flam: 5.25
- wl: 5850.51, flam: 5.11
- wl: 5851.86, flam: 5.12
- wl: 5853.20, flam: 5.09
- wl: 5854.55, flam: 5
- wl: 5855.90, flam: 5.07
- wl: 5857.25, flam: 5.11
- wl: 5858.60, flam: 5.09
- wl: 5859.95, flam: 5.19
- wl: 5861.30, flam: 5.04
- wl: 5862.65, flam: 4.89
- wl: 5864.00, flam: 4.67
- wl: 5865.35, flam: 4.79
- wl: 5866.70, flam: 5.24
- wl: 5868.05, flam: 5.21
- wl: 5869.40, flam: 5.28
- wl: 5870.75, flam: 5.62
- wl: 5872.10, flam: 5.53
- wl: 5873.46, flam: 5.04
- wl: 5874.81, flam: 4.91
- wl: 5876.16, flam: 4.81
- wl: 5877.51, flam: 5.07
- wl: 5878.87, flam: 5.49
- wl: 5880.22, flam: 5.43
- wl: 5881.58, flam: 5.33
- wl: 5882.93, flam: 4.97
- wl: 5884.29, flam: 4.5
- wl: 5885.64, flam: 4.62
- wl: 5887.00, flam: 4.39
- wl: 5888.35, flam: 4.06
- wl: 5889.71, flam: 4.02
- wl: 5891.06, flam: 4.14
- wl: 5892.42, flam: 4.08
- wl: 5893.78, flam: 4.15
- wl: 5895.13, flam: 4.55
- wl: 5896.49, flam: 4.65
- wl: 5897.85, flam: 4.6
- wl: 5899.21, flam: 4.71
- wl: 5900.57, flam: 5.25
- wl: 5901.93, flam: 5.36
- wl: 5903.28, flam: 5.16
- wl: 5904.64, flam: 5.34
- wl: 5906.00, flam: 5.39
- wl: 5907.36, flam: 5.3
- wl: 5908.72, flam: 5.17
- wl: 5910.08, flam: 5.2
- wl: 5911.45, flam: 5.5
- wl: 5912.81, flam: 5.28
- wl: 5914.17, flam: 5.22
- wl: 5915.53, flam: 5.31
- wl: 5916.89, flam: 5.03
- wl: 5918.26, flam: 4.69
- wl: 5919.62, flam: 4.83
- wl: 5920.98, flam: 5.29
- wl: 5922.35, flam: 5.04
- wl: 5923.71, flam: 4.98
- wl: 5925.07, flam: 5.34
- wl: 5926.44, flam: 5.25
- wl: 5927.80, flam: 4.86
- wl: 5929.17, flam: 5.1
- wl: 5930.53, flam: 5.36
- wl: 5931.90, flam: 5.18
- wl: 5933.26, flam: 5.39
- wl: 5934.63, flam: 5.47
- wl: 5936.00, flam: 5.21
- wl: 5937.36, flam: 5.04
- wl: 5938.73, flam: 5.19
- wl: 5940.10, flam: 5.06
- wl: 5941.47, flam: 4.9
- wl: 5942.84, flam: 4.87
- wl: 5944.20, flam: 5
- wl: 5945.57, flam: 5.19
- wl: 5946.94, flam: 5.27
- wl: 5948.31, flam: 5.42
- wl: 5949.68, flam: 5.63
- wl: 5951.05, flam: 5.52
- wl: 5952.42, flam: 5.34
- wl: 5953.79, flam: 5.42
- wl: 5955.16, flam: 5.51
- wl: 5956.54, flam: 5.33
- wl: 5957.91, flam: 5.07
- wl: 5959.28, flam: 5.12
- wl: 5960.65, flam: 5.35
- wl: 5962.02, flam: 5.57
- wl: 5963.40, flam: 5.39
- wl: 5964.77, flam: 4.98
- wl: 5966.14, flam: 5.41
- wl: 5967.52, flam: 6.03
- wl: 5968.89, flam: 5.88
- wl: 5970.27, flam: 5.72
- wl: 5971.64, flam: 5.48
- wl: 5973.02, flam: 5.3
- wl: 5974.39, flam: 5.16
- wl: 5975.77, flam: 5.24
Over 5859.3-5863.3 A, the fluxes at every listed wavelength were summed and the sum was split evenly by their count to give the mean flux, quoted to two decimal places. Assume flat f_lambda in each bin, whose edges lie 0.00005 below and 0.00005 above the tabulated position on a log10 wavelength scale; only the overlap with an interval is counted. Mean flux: 5.04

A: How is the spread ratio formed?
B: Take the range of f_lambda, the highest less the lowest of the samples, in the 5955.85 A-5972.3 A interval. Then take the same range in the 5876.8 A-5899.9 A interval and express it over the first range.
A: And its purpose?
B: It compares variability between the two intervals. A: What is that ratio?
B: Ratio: 1.4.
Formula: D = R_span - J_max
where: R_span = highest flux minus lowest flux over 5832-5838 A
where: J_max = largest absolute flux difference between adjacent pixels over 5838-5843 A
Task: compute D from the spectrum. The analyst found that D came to 0.1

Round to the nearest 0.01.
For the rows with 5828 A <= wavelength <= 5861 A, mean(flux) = 5.32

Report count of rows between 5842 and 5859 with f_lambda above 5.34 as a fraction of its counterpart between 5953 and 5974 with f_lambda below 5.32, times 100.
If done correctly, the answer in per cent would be 75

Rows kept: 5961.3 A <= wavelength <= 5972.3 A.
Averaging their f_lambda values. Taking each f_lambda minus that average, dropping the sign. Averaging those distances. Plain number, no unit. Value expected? 0.24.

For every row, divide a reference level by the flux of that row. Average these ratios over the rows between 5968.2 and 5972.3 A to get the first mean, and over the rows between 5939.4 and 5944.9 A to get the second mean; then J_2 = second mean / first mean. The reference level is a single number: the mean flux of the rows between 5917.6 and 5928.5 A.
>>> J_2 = 1.15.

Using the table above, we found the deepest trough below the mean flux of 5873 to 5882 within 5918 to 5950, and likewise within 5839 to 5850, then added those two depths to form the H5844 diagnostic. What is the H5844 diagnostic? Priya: 0.4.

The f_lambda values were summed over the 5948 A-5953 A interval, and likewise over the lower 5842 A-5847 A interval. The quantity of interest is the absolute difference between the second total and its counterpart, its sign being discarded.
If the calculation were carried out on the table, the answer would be 0.42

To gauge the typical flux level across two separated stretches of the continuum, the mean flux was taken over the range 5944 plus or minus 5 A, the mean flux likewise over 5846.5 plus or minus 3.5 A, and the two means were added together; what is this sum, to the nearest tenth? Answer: 10.4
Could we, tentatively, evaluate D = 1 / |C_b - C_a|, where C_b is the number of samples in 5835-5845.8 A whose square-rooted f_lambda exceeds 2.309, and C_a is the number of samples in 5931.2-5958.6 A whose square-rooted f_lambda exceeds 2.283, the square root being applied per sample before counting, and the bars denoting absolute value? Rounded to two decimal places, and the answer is 0.33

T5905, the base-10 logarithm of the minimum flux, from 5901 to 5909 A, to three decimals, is 0.713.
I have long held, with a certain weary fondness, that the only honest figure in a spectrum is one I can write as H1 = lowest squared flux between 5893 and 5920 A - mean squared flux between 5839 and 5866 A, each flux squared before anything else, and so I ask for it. -9.4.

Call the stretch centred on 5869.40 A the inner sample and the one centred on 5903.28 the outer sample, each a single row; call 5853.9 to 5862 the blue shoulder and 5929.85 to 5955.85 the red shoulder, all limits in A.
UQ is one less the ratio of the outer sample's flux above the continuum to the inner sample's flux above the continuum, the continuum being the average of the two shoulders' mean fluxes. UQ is 1.1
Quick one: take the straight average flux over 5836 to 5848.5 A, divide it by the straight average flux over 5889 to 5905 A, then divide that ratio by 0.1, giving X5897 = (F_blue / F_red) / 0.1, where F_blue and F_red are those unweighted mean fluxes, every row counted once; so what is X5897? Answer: 11.6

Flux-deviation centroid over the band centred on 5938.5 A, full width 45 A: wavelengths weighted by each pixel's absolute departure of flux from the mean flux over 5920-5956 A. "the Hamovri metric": 5937.5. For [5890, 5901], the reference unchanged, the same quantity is 5894.4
